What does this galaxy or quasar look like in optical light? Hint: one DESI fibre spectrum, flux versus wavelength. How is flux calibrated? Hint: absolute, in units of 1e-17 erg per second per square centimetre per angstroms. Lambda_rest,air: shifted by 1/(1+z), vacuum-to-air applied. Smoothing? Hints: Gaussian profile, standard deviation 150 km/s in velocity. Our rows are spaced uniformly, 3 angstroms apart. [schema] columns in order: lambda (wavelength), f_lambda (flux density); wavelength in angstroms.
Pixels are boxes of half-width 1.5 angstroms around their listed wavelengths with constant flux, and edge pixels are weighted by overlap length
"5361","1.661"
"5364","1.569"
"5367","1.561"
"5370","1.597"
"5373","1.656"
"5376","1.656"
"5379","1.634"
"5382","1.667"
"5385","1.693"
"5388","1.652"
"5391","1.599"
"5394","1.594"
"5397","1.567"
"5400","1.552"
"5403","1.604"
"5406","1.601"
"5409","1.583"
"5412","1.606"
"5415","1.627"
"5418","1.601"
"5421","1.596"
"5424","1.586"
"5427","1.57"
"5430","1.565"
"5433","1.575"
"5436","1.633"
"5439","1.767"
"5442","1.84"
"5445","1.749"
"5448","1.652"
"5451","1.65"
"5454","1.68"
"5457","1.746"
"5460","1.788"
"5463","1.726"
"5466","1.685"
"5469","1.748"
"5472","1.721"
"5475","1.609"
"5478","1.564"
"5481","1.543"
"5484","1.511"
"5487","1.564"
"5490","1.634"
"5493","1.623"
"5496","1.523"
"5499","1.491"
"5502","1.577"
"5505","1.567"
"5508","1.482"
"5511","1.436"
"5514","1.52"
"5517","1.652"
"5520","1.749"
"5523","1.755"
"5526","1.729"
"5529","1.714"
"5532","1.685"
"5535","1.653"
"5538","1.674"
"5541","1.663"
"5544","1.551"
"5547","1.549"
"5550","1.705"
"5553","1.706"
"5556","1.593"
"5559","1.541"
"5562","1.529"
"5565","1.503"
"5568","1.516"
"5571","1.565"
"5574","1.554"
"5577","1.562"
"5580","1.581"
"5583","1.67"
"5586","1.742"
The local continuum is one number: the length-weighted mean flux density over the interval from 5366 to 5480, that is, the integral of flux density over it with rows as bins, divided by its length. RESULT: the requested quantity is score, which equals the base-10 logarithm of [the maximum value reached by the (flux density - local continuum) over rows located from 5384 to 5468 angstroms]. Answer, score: -0.71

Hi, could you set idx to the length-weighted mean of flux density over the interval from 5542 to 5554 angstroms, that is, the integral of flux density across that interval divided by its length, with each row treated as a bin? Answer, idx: 1.63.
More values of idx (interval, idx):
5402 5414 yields 1.60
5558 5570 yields 1.52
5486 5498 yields 1.58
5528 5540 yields 1.68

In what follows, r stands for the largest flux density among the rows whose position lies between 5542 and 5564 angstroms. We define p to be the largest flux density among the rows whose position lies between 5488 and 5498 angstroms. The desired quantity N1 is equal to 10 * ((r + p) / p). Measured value 20.4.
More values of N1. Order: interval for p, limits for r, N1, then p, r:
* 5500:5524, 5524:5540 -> 19.9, 1.755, 1.729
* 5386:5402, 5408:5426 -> 19.8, 1.652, 1.627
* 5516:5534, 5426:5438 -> 19.3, 1.755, 1.633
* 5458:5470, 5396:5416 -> 19.1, 1.788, 1.627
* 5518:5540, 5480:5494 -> 19.3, 1.755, 1.634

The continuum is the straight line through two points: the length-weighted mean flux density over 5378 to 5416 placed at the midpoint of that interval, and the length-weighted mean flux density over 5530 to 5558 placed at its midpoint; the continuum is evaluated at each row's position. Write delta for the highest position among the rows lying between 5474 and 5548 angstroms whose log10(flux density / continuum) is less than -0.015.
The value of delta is 5547 angstroms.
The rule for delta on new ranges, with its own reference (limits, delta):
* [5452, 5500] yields 5499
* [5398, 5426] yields 5400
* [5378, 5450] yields 5400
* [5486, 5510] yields 5508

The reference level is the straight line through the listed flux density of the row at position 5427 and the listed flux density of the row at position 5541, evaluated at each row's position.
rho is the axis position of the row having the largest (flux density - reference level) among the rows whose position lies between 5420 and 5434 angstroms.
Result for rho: 5421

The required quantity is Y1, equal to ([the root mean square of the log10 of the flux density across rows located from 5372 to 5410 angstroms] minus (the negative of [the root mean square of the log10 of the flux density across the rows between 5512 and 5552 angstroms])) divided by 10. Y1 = 0.0431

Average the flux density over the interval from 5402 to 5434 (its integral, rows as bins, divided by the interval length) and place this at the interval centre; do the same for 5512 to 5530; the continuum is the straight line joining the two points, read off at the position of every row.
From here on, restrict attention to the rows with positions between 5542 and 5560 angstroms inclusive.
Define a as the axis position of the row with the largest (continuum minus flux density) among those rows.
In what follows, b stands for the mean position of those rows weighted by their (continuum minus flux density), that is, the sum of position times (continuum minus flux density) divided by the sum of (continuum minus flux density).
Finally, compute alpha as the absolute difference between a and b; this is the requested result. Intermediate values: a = 5559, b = 5551.5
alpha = 7.5 angstroms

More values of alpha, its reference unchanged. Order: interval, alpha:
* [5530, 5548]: 3.3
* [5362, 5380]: 7.0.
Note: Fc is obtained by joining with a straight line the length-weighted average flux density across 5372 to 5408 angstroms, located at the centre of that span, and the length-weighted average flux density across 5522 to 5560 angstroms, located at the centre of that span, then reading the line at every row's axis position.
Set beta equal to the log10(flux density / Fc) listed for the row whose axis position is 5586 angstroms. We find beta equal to 0.020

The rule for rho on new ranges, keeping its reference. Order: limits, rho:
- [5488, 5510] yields 5490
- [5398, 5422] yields 5415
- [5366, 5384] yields 5382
